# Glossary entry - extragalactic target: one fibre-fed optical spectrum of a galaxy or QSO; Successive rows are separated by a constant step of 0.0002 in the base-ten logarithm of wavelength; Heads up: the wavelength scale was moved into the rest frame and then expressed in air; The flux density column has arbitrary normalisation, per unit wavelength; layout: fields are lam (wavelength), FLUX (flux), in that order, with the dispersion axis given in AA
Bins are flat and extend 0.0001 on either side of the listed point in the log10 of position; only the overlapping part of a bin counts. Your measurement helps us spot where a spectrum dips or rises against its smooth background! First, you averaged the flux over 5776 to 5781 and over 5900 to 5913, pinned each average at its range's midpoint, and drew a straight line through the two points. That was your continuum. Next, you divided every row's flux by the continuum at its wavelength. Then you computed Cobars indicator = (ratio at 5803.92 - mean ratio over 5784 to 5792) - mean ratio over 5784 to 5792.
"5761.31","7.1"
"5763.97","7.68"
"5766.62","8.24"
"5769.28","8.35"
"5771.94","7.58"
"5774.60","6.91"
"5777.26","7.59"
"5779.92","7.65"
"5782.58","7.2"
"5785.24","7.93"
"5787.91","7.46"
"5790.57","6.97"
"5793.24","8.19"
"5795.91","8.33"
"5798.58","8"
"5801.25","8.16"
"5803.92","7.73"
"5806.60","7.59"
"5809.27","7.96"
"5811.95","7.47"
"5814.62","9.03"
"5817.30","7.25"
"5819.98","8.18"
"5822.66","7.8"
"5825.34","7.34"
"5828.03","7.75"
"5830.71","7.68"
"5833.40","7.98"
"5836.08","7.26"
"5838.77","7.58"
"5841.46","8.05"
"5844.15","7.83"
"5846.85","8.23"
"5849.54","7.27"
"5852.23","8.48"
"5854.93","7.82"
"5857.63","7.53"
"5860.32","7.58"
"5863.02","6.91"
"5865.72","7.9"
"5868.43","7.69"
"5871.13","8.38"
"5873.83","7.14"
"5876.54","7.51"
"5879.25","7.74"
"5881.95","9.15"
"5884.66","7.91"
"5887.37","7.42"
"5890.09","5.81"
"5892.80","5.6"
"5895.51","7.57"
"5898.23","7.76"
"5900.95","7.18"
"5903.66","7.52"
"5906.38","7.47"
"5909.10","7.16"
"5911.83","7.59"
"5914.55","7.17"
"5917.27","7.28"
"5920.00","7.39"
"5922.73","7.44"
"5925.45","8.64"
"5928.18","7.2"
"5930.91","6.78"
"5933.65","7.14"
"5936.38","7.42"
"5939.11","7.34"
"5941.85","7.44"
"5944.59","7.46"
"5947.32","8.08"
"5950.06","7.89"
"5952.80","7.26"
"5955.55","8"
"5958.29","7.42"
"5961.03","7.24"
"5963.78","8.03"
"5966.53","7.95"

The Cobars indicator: -0.94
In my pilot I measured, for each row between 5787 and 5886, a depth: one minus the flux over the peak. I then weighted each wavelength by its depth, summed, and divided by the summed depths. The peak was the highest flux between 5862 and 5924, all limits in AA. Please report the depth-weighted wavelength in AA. 5835.9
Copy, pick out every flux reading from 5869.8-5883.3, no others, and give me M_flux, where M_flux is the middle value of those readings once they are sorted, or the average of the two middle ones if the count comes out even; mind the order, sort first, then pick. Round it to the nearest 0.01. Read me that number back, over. 7.74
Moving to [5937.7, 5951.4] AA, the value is 7.46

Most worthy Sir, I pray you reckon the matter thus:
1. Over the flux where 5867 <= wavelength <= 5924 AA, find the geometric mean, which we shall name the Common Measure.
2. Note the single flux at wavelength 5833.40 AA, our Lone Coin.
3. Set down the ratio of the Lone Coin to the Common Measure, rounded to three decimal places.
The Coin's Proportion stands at 1.080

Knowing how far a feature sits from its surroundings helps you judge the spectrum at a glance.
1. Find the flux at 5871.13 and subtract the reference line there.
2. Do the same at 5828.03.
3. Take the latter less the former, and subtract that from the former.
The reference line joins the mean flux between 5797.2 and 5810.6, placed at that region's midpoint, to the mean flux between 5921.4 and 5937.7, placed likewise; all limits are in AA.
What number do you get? 1.5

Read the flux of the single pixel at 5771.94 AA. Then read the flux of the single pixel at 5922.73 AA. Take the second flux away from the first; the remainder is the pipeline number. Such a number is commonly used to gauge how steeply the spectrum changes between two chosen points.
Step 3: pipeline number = 0.1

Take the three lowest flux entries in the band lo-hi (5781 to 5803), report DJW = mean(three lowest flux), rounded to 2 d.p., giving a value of 7.21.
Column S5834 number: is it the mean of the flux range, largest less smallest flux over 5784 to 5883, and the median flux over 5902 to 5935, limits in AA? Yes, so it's 4.8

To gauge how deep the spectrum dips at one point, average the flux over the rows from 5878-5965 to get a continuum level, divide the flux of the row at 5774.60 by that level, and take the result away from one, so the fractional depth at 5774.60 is 0.073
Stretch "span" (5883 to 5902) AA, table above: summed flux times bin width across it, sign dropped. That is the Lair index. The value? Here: 134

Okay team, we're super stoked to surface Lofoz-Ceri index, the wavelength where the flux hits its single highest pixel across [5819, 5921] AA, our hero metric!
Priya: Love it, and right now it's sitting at 5881.95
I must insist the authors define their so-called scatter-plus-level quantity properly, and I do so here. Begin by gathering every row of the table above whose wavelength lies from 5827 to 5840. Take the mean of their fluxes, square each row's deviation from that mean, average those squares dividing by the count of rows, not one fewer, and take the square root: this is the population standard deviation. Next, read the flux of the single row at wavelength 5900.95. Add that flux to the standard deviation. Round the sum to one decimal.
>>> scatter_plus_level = 7.4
